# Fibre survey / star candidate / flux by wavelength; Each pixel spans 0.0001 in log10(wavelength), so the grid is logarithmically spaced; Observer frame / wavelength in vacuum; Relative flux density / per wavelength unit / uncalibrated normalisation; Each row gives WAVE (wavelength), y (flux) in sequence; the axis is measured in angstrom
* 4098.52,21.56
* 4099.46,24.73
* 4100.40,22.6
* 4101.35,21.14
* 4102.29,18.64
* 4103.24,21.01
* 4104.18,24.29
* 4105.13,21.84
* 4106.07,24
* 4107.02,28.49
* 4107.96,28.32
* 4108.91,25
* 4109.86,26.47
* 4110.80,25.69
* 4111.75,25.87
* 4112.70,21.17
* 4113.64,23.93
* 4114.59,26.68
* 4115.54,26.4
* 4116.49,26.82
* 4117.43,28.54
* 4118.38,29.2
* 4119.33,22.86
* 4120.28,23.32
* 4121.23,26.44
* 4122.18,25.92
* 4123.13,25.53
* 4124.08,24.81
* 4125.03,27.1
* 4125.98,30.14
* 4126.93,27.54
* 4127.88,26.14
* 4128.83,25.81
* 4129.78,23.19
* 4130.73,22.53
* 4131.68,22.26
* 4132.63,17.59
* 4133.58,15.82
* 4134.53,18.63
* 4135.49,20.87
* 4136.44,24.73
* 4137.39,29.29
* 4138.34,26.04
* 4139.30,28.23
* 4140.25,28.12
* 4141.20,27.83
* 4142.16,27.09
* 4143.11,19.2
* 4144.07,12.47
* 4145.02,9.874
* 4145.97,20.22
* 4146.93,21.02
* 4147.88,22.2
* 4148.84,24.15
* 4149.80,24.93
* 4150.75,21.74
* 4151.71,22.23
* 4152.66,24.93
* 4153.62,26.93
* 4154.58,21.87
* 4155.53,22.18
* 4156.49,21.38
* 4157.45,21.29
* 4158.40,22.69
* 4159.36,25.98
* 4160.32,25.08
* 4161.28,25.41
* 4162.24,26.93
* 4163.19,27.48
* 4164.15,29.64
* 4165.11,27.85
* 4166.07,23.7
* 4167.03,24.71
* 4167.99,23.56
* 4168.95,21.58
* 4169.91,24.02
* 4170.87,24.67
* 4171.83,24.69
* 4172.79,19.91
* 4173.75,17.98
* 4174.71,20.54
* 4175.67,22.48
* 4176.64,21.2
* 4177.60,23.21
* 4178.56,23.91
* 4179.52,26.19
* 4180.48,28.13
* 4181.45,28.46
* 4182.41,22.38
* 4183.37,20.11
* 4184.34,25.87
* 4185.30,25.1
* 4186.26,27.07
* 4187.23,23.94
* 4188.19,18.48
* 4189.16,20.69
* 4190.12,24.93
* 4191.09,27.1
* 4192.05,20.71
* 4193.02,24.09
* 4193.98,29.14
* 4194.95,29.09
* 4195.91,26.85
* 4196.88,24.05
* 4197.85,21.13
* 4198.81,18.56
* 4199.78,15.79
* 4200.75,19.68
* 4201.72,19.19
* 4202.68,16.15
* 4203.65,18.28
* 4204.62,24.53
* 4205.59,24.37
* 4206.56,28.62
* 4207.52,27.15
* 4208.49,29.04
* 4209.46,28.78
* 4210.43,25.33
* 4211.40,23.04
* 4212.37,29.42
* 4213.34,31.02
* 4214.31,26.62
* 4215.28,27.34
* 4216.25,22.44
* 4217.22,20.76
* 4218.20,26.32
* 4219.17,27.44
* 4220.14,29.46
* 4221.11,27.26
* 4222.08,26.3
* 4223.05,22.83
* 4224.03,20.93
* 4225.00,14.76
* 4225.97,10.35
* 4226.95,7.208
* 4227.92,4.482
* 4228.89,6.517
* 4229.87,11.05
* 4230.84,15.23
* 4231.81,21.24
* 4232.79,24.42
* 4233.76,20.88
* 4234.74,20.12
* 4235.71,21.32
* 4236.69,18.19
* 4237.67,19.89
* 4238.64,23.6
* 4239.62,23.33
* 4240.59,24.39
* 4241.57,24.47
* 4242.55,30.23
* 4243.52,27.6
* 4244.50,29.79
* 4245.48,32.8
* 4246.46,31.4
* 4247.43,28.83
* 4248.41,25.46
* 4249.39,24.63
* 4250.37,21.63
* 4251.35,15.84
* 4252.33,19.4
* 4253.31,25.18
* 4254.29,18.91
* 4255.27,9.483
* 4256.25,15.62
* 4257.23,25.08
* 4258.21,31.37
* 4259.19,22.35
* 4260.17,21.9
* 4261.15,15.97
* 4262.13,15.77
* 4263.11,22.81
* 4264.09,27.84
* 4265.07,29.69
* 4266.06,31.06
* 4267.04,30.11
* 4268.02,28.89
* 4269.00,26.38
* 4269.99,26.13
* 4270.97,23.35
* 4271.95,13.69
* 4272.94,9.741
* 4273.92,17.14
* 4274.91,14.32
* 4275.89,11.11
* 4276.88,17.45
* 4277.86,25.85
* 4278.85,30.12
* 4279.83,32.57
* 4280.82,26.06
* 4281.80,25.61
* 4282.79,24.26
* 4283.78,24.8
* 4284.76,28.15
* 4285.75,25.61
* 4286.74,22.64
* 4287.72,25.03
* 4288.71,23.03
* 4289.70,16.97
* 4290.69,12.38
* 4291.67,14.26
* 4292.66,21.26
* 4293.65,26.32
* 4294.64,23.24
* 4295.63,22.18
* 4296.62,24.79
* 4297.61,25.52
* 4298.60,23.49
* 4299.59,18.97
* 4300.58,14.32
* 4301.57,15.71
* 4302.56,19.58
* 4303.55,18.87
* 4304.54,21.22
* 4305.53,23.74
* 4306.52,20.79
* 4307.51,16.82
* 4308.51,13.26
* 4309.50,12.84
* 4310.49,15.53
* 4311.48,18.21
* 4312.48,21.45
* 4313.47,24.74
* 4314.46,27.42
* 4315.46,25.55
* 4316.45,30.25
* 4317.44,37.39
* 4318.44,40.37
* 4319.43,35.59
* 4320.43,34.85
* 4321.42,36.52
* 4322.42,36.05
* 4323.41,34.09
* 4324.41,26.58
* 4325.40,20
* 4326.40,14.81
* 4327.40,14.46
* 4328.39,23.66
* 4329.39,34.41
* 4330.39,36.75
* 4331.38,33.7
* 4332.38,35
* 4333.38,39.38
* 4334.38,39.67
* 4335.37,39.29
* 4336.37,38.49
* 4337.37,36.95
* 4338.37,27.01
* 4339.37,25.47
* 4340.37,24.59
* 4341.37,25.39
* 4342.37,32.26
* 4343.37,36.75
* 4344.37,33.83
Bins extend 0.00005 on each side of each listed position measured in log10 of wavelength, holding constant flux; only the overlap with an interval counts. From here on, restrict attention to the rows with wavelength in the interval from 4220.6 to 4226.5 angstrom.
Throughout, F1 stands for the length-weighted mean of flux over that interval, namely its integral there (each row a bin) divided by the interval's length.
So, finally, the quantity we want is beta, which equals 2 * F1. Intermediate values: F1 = 20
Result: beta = 41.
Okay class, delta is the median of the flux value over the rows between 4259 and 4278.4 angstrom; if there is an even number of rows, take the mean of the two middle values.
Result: 23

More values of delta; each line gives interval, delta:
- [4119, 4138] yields 25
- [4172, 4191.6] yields 24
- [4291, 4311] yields 20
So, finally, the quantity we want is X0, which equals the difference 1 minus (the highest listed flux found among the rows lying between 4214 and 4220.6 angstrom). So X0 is -28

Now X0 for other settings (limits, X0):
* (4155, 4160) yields -25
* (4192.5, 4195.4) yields -28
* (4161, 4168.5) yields -29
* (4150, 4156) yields -26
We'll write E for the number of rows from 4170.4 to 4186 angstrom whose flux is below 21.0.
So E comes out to 4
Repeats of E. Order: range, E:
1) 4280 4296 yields 3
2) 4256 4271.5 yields 3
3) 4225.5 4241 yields 10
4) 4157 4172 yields 0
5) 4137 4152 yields 4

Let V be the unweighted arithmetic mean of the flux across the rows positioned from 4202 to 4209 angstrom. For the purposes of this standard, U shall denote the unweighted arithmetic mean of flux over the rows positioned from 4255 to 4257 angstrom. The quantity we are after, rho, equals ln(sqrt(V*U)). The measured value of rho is 2.9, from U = 13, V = 24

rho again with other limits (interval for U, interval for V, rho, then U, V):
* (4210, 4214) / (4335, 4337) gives 3.5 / 27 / 39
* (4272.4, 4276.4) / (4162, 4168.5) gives 2.9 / 13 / 26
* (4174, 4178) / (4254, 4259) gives 3.0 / 22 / 20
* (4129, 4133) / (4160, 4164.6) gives 3.2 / 21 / 27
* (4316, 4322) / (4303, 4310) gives 3.2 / 36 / 18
